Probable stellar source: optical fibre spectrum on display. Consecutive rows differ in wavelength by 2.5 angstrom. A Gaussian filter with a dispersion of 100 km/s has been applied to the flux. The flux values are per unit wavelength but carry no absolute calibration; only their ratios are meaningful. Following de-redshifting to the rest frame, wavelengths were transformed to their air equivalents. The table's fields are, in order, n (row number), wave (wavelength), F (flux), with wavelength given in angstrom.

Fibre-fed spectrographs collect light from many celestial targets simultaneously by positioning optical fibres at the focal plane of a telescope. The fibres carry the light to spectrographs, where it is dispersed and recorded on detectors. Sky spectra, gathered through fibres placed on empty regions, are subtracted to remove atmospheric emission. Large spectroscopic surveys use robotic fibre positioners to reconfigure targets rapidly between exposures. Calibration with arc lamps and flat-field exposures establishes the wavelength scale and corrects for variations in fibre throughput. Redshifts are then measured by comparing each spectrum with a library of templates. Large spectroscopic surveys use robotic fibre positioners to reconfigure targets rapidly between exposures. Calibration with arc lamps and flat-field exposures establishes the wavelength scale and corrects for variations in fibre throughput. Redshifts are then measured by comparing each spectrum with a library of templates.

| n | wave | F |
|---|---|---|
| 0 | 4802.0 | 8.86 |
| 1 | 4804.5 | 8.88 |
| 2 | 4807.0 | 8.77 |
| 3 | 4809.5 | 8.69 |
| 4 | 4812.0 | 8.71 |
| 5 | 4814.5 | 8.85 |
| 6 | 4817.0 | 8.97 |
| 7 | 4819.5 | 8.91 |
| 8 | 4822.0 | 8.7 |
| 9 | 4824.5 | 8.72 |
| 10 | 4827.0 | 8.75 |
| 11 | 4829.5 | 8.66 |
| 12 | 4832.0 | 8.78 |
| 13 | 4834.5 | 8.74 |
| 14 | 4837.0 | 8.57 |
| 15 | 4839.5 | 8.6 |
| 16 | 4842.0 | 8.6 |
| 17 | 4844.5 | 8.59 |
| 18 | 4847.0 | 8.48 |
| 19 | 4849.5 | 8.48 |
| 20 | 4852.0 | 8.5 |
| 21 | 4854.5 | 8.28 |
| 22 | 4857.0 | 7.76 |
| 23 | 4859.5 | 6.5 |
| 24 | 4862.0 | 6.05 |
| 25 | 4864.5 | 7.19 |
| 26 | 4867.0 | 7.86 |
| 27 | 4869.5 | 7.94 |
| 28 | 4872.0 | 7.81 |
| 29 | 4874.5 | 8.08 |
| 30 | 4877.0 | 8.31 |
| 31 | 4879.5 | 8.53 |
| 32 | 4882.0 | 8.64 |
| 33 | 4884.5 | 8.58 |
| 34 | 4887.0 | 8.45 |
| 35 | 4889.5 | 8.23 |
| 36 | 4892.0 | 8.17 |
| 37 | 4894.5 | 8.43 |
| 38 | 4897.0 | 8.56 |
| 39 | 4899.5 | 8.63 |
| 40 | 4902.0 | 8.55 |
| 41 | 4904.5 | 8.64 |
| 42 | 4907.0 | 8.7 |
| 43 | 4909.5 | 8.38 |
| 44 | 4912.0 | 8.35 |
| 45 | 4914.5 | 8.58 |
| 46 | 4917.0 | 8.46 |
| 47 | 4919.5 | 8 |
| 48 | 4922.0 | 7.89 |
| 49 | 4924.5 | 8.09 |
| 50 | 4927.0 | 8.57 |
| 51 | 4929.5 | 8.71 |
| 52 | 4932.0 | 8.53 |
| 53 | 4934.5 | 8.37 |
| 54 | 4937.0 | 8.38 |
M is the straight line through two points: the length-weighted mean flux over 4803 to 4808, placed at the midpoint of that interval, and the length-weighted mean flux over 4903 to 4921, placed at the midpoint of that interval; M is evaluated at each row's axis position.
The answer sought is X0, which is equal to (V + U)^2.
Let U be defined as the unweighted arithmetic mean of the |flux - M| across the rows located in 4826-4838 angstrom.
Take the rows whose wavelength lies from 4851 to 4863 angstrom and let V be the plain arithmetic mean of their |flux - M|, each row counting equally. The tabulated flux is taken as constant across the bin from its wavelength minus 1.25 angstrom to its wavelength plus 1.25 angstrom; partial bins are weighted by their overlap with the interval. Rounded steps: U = 0.06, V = 1.2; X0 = 1.6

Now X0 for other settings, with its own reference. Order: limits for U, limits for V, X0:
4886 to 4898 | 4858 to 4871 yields 2.8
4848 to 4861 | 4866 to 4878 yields 1.8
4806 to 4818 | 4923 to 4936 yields 0.1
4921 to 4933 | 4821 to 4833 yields 0.1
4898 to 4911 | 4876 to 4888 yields 0.1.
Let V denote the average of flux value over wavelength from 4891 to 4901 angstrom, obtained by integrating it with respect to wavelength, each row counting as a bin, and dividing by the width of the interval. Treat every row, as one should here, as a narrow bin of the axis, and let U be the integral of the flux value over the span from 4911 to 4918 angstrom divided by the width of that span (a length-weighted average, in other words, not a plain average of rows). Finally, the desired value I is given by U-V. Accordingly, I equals 0.0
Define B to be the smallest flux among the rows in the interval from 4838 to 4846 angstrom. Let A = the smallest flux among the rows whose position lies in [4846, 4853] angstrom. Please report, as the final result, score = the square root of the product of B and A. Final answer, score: 8.5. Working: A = 8.48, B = 8.59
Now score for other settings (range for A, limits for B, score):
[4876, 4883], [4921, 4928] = 8.1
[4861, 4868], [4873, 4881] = 7.0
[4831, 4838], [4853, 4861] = 7.5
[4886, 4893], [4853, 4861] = 7.3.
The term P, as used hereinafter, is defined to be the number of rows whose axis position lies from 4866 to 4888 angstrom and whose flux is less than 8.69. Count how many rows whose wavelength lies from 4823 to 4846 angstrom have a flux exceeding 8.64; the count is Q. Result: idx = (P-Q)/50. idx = 0.08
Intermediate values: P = 9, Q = 5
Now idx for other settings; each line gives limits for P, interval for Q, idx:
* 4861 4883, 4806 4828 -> 0.00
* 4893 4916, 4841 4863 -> 0.16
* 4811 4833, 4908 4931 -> 0.00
